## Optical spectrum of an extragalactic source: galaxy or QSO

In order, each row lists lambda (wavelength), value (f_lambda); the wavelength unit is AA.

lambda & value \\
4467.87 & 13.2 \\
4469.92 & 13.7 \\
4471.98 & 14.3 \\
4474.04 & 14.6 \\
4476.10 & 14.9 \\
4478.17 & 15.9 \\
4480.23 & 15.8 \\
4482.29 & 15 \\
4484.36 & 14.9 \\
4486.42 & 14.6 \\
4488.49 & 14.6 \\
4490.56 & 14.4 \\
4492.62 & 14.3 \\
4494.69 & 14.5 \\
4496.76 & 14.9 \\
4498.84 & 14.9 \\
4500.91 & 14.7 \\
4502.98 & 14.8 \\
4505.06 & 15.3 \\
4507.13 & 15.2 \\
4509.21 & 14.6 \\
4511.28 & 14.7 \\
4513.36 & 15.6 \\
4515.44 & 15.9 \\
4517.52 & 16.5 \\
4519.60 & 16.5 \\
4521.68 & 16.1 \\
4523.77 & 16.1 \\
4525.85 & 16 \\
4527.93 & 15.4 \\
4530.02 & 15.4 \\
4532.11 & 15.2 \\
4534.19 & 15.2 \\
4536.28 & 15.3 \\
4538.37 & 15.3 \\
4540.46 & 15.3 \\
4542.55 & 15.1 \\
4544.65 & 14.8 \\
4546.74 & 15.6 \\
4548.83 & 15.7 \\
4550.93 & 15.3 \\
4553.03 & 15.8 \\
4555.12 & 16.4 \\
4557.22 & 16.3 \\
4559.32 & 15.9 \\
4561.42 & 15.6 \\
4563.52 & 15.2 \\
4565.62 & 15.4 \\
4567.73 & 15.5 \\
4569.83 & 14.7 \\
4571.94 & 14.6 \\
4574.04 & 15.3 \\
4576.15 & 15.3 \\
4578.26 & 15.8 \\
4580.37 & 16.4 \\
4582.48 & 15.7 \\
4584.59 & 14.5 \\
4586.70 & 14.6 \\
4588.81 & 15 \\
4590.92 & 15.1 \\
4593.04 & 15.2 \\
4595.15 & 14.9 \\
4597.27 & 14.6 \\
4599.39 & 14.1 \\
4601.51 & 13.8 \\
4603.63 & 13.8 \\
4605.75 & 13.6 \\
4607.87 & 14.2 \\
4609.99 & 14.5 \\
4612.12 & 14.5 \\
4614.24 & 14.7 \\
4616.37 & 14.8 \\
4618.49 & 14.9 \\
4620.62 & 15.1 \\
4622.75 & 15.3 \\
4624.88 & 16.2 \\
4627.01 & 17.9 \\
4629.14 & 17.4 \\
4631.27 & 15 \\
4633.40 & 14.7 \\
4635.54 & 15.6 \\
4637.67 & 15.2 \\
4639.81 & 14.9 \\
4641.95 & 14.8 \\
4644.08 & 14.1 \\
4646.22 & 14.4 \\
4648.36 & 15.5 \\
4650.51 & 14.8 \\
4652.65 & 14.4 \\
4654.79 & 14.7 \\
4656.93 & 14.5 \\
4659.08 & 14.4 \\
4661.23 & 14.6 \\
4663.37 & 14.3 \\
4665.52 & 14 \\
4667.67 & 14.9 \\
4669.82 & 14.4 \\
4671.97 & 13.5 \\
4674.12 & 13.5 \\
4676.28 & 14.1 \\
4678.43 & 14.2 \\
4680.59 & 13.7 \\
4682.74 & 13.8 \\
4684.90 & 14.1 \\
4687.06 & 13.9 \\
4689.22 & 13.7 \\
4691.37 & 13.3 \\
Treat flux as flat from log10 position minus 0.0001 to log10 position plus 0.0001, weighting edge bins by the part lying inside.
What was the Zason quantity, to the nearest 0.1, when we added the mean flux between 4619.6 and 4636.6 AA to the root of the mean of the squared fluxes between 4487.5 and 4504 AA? 30.5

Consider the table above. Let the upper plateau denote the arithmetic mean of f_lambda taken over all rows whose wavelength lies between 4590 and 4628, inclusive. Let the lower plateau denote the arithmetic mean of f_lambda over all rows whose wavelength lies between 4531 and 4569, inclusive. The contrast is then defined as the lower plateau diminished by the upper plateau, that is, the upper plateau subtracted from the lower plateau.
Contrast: 0.65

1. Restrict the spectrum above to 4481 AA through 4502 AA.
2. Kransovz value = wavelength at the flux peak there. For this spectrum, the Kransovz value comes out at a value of 4482.29 AA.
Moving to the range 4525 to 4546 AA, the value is 4525.85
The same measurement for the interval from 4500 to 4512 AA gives 4505.06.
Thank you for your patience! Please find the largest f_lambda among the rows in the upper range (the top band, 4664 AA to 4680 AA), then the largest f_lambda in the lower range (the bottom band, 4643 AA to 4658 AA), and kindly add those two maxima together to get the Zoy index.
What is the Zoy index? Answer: 30.4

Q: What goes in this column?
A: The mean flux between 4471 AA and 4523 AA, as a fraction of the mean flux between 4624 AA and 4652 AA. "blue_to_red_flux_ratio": 0.98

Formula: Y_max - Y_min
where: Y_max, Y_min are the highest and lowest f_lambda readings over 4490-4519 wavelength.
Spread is 2.20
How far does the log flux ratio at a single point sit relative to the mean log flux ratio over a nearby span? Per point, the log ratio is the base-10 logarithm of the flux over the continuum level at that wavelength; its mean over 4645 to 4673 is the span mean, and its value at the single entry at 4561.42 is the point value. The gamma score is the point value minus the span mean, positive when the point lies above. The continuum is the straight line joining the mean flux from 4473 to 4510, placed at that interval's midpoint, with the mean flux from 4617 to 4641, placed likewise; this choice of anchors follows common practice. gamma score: 0.047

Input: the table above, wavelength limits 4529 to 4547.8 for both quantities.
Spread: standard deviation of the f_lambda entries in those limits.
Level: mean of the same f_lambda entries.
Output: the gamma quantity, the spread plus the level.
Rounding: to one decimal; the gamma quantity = 15.5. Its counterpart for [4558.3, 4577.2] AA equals 15.7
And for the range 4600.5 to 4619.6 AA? 14.8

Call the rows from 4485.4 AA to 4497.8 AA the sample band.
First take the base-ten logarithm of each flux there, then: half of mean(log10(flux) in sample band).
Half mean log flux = 0.581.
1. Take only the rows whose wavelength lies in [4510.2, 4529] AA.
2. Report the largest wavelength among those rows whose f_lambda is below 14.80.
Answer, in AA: 4511.28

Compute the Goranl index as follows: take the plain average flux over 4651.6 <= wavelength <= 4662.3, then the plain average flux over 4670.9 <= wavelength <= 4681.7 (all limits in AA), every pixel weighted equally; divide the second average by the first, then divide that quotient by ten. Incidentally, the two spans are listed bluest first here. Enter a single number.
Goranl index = 0.095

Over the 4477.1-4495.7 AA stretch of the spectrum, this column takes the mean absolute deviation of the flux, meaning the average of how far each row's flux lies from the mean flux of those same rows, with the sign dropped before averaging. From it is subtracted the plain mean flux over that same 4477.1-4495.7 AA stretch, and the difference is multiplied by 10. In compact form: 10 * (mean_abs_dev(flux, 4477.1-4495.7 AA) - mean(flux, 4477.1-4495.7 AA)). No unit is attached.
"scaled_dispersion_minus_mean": -144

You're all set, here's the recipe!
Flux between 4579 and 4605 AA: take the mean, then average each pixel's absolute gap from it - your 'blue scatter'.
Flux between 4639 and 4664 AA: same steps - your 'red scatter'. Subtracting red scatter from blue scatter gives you 0.31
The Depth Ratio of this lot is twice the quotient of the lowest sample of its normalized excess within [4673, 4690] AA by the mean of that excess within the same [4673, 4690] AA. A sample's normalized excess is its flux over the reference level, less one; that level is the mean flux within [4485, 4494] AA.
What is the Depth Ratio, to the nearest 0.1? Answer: 3.2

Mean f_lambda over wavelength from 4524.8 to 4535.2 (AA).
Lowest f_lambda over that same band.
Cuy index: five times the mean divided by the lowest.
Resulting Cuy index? 5.08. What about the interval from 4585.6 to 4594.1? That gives 5.13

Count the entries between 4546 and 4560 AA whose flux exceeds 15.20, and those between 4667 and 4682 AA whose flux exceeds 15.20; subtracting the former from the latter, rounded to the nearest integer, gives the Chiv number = -7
